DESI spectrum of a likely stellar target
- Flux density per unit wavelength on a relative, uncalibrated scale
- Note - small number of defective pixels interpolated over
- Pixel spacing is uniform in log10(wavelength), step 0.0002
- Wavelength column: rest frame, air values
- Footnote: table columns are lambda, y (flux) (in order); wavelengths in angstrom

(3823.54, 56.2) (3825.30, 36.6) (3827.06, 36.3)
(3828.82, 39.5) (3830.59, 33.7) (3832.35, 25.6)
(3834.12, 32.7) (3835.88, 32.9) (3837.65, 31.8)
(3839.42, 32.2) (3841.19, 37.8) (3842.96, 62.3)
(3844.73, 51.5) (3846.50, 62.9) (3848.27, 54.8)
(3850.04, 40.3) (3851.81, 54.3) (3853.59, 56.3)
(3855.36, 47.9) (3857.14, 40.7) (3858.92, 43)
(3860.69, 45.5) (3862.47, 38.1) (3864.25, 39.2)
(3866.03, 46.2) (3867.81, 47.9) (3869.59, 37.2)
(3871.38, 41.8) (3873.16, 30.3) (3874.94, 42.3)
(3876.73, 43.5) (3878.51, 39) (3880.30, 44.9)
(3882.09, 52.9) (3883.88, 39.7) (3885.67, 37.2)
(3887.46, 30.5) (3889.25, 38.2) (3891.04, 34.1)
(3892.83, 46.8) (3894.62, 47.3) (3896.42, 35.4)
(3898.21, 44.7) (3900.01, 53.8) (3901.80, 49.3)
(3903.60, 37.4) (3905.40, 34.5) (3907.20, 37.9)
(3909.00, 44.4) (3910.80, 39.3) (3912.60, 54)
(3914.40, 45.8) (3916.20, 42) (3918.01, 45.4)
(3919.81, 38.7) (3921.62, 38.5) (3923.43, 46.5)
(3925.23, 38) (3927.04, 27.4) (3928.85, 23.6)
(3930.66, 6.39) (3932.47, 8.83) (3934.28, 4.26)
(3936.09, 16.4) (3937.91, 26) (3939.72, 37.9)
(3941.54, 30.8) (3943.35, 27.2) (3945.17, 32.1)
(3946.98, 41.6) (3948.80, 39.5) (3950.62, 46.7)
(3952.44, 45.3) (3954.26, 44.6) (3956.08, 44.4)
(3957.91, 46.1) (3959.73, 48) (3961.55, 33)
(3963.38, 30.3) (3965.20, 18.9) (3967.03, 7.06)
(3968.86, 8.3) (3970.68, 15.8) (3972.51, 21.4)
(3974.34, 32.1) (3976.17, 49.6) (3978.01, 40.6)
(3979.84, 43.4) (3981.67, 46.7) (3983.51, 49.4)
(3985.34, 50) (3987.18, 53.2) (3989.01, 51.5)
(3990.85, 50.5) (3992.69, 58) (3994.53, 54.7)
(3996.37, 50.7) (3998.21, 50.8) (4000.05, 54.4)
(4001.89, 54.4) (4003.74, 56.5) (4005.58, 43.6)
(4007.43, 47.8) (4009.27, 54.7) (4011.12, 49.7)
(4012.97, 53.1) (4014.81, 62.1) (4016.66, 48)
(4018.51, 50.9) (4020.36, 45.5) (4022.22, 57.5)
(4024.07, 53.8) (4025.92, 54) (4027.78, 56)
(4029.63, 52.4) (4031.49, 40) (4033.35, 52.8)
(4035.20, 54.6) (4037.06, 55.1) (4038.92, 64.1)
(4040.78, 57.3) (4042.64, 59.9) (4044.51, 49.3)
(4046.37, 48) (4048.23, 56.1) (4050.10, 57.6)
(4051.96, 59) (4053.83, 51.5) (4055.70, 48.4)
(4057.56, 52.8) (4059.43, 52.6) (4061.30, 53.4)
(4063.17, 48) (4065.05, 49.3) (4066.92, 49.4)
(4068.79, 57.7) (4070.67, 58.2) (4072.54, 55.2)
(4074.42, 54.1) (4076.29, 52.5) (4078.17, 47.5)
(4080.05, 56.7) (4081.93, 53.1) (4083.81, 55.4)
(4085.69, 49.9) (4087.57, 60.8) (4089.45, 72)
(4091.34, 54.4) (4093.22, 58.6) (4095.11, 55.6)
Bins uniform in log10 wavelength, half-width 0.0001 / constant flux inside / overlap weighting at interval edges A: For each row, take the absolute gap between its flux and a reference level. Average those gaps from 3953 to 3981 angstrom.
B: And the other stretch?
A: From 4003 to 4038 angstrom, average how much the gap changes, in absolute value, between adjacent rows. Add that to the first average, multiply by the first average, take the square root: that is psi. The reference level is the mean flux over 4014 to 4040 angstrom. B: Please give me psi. 23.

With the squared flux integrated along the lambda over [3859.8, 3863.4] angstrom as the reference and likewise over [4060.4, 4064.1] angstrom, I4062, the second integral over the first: 1.5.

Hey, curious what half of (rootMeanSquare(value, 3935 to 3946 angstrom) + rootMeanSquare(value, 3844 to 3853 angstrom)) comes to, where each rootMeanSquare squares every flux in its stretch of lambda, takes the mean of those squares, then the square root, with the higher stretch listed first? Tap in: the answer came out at 41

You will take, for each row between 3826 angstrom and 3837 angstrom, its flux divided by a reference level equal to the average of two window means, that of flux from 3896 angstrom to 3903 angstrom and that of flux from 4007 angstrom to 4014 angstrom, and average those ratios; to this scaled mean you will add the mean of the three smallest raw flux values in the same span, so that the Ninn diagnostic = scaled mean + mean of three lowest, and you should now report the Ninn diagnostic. 31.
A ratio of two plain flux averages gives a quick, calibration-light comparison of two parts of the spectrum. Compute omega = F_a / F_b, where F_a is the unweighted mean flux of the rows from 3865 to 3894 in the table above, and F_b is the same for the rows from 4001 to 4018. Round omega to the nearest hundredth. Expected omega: 0.78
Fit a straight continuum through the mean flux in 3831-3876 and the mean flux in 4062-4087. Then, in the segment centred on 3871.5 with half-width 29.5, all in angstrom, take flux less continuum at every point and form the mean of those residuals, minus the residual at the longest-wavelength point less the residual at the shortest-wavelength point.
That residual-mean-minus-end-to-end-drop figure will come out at 12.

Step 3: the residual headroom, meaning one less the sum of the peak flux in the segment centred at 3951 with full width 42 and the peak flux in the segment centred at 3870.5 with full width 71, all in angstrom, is -110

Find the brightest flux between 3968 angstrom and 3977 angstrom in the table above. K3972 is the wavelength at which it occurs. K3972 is 3976.17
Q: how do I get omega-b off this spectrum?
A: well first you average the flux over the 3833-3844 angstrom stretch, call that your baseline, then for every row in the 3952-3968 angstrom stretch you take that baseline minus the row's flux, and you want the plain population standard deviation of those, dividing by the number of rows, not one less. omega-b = 14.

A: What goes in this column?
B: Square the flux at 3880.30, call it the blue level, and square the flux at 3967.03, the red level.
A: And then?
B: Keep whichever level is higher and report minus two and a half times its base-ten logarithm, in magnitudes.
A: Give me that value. -8.26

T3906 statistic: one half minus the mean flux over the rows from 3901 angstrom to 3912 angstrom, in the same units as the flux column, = -40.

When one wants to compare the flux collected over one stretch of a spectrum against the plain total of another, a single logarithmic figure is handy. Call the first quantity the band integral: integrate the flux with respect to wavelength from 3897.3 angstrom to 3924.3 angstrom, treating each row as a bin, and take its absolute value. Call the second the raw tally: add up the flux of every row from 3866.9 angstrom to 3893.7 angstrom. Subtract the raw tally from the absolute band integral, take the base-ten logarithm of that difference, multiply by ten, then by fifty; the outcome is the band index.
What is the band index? 1377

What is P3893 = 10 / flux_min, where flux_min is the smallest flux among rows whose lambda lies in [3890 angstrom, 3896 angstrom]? 0.29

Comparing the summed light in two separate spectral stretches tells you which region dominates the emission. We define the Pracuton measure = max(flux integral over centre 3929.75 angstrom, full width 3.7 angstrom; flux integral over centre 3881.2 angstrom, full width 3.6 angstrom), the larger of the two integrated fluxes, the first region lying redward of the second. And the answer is 175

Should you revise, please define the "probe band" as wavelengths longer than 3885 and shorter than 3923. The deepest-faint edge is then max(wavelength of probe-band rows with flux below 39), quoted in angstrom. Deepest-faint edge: 3921.62 angstrom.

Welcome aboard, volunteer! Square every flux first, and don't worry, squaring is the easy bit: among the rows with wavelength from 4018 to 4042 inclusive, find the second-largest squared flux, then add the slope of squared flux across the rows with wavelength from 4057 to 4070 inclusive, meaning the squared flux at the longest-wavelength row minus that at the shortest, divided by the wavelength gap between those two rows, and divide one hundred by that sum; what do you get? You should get 0.030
